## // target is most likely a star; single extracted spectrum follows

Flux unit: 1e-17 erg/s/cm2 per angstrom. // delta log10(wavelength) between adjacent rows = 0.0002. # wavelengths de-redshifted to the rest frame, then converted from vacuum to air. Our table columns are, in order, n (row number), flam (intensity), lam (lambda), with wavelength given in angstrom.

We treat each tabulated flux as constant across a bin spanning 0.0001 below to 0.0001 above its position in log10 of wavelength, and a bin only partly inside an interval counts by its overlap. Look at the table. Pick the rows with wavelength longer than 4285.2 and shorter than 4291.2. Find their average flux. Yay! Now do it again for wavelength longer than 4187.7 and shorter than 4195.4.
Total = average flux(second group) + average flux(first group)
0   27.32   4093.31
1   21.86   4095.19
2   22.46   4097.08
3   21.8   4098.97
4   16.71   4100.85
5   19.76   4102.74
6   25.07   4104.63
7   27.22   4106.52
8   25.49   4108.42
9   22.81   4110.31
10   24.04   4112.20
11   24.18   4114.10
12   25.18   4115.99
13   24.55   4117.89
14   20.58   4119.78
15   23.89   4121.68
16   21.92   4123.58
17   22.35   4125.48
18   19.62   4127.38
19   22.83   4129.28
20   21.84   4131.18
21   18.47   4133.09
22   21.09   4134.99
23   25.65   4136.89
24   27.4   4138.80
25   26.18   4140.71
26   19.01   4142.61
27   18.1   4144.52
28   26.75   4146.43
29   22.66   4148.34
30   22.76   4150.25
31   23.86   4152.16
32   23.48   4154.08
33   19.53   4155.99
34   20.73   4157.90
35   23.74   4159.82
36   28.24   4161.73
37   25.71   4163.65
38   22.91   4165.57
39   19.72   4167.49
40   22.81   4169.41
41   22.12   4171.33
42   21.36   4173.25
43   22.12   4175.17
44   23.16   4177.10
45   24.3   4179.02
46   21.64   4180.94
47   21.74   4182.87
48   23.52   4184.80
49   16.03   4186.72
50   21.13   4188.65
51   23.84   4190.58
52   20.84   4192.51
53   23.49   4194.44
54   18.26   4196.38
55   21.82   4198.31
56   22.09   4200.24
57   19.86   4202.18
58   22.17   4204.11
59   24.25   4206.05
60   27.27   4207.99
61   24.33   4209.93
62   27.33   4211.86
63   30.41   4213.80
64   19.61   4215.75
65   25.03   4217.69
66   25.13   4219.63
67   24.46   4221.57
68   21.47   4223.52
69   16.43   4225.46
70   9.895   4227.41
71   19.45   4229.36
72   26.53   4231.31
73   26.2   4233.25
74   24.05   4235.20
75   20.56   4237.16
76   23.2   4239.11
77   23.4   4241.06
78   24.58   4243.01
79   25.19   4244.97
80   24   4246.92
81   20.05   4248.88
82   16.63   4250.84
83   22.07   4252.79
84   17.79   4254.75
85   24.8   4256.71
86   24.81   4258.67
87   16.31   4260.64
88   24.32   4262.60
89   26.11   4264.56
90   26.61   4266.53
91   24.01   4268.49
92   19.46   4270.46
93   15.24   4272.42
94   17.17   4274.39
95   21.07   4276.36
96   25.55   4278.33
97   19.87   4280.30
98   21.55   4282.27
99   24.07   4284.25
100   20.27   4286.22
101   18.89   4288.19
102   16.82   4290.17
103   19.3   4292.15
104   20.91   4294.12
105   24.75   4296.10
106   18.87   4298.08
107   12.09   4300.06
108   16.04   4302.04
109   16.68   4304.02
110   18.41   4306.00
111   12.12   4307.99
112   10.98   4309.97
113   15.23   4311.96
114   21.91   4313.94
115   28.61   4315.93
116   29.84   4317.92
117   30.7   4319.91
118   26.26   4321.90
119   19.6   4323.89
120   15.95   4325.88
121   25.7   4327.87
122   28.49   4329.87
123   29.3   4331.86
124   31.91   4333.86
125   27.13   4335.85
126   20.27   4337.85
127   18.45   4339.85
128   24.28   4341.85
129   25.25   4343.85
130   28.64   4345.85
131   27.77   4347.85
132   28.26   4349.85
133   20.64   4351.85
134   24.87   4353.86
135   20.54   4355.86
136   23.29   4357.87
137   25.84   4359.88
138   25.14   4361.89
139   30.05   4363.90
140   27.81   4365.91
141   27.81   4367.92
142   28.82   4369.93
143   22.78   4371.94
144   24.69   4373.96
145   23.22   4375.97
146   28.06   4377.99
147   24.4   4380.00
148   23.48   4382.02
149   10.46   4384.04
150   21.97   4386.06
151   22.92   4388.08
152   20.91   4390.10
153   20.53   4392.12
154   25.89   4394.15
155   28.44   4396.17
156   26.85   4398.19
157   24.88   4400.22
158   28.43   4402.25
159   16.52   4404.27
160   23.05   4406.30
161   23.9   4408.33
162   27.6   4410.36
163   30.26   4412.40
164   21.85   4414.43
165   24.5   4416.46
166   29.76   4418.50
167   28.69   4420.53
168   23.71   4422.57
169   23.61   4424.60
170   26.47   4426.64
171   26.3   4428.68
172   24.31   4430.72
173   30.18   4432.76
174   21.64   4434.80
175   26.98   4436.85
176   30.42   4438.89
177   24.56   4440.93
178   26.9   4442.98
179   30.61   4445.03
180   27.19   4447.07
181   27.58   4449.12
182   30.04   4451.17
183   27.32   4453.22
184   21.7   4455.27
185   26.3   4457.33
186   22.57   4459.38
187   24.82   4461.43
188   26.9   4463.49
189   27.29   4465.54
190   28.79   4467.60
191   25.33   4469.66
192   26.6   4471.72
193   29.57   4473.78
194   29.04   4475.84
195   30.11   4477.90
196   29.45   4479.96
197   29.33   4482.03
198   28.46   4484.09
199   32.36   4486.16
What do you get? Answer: 41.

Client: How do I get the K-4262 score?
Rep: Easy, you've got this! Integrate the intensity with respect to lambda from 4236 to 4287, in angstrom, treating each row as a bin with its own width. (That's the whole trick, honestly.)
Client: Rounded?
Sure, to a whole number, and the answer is 1116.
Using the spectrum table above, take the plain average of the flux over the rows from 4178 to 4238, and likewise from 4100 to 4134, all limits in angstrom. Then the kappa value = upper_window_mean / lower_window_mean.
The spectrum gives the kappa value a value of 0.99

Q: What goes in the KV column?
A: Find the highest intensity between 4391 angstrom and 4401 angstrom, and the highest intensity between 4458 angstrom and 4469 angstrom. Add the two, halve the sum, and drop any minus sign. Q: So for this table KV 28.6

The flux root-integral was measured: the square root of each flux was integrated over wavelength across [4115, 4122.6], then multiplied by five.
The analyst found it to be 184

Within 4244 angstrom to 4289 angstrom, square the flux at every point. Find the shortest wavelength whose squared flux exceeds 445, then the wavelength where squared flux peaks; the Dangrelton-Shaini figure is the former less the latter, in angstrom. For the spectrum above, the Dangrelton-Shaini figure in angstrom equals -21.6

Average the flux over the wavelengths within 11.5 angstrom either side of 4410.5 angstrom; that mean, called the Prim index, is 25.4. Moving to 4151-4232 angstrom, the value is 22.4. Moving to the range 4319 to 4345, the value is 24.9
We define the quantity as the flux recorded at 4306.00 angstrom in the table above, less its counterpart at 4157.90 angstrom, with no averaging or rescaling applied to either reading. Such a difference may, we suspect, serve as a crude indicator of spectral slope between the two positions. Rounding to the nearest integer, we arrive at -2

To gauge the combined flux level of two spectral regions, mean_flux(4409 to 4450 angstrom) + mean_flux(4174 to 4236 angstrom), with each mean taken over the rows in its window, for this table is 49.1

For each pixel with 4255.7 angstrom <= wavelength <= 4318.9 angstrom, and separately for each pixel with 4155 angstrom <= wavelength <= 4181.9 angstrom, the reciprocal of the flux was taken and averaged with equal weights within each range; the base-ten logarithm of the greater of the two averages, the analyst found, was -1.28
